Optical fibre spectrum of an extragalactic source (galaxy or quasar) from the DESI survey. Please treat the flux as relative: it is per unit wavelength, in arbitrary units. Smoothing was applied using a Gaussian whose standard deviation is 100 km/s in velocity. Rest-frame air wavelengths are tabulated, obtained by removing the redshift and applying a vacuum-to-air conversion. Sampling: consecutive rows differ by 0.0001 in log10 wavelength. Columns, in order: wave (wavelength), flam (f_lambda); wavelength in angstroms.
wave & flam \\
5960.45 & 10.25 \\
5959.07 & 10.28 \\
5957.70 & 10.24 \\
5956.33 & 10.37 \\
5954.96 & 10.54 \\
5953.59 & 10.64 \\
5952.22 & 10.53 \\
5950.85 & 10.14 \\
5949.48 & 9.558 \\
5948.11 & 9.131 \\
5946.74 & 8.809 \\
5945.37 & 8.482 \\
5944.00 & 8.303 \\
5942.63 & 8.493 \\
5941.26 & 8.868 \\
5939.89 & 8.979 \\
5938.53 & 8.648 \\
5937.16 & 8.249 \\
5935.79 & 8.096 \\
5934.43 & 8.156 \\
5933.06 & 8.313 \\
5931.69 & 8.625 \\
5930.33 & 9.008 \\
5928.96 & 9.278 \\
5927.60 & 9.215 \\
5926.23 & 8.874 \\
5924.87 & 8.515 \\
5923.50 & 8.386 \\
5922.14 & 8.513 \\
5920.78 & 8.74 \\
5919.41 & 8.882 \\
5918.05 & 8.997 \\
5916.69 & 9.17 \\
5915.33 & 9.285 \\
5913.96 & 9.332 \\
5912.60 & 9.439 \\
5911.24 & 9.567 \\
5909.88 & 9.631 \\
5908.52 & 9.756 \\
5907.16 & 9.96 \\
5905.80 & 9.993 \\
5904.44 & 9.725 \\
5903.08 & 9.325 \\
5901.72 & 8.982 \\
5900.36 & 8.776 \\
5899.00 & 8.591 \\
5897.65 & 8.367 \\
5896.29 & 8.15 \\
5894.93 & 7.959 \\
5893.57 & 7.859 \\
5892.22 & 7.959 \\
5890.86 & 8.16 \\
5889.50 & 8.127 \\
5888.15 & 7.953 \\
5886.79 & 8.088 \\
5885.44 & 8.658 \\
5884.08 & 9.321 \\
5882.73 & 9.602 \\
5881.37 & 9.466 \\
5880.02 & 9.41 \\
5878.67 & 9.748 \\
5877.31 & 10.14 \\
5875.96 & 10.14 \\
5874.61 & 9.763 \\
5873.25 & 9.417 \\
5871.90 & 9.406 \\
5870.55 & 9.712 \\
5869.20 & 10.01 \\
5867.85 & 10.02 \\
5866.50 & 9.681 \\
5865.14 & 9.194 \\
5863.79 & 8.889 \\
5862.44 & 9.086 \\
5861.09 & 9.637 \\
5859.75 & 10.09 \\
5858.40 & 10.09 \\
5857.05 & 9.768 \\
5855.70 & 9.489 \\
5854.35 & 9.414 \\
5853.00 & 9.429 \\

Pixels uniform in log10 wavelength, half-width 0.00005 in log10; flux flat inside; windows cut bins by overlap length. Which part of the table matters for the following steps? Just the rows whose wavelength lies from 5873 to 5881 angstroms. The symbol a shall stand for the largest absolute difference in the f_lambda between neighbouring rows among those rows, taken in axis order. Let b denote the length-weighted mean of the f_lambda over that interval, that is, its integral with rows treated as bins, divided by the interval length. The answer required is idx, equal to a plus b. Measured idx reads 10.2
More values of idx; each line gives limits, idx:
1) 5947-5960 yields 10.7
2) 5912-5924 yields 9.2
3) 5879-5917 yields 9.6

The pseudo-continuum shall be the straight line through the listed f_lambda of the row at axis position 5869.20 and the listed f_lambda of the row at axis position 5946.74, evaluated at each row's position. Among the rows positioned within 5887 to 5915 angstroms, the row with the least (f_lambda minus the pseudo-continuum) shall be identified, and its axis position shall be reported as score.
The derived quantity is 5893.57 angstroms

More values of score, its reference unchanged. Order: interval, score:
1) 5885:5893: 5888.15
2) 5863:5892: 5888.15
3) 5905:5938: 5935.79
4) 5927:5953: 5935.79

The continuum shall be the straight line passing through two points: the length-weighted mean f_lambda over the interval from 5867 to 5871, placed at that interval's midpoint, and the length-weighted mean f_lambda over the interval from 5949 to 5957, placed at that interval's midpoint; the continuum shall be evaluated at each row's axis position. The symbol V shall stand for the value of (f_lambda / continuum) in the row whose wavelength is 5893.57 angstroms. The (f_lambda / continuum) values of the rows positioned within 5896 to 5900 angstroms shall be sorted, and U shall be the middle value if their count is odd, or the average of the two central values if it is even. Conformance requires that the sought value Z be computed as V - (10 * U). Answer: -7.5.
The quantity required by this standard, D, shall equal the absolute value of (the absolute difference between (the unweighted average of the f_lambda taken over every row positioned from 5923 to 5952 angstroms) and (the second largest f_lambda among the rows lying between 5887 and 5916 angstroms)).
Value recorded 1.2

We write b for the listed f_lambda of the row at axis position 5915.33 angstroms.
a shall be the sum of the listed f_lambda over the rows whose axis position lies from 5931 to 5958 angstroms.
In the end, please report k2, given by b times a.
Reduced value 1701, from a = 183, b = 9.285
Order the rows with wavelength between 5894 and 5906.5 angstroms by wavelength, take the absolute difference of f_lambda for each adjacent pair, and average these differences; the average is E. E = 0.254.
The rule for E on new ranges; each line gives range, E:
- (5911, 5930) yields 0.159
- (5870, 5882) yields 0.228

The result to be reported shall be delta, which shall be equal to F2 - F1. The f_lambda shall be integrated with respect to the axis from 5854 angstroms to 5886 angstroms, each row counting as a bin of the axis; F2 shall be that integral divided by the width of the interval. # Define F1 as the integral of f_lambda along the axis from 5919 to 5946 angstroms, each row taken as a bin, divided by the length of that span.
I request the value 1.0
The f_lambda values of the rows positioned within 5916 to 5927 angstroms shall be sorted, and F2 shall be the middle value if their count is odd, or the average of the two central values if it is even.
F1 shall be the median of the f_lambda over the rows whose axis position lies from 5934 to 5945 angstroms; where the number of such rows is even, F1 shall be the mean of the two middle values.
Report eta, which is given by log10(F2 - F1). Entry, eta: -0.4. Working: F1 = 8.40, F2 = 8.8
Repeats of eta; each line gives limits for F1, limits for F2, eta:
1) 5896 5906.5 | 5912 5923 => -0.7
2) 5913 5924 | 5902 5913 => -0.1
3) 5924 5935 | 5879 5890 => -0.6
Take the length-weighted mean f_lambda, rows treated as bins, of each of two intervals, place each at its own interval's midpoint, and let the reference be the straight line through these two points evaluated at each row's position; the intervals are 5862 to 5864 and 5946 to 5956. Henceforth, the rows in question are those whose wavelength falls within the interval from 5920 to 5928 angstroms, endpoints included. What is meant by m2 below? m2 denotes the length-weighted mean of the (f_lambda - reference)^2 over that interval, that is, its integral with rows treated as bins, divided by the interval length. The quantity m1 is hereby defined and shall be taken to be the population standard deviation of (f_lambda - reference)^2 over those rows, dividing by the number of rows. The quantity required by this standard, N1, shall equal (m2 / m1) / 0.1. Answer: 21.0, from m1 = 0.5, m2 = 1.0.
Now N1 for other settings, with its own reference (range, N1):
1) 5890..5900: 28.4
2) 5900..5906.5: 13.4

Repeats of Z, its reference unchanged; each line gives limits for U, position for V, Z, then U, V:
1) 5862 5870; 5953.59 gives -8.5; 0.95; 1.03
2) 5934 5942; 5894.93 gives -7.5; 0.82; 0.79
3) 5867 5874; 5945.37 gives -9.0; 0.98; 0.82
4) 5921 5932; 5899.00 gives -7.7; 0.86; 0.85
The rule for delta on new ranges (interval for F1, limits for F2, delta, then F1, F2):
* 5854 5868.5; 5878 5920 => -0.6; 9.58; 9.0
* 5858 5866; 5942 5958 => 0.1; 9.48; 9.6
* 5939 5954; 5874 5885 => 0.4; 9.23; 9.7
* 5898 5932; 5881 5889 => -0.3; 9.14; 8.8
